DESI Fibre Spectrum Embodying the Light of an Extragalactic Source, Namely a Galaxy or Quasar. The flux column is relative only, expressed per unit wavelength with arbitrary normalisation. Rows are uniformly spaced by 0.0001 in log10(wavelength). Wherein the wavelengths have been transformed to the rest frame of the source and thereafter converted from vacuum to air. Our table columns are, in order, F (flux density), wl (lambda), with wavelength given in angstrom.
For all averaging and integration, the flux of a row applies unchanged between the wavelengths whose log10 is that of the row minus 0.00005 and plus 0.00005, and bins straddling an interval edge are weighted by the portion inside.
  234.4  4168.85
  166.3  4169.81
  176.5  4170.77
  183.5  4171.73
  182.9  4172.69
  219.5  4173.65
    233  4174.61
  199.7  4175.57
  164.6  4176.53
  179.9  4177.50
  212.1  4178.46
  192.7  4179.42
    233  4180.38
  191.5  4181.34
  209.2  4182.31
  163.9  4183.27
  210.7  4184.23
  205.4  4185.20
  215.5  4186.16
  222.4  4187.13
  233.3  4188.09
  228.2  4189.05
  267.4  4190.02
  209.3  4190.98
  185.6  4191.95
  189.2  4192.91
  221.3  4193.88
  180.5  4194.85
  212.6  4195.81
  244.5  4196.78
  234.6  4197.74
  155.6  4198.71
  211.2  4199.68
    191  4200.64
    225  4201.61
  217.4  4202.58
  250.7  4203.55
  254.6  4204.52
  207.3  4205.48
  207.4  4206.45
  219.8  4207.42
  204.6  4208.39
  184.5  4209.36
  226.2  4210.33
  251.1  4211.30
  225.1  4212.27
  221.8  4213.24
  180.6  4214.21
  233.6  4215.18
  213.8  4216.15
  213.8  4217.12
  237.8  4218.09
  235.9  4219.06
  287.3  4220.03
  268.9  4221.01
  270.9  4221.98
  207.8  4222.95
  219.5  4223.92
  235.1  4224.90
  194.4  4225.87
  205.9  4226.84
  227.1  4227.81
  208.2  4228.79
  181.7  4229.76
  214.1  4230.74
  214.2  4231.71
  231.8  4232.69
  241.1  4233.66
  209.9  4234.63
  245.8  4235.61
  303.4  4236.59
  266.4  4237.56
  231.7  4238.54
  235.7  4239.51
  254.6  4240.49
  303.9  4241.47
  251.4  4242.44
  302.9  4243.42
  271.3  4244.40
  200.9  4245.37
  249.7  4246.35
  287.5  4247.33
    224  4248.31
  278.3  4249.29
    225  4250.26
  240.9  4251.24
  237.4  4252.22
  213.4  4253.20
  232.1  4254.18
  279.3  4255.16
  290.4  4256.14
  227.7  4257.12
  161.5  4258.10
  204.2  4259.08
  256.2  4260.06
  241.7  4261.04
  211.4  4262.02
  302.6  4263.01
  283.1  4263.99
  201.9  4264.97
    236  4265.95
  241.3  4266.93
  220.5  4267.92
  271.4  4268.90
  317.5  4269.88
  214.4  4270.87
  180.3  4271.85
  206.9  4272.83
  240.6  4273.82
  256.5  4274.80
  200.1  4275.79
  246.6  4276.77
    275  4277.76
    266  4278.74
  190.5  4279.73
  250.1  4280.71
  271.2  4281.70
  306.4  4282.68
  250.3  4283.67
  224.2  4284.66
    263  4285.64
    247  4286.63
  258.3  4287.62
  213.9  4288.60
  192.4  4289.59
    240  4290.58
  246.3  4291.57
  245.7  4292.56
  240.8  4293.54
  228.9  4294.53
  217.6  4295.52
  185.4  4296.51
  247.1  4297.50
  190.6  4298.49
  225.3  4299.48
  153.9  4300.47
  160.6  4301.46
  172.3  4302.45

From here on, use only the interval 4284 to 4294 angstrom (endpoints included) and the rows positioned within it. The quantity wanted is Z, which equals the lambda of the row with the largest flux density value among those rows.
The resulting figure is 4285.64 angstrom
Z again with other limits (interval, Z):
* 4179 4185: 4180.38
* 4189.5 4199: 4190.02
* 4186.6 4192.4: 4190.02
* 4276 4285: 4282.68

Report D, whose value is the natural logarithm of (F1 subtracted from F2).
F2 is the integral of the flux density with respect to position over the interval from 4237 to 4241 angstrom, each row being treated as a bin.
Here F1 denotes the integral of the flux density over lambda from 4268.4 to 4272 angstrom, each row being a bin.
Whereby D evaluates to 4.45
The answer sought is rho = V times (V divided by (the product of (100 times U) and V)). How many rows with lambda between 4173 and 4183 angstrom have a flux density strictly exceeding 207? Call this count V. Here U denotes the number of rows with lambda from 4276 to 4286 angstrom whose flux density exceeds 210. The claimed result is 0.006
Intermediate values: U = 9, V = 5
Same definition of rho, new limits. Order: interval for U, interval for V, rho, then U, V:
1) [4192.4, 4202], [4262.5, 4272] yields 0.013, 6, 8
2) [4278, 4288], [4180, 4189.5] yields 0.008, 9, 7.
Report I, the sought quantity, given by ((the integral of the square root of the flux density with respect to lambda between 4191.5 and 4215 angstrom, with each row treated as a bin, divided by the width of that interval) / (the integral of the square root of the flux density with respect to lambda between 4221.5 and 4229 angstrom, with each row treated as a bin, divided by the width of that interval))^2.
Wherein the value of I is 0.96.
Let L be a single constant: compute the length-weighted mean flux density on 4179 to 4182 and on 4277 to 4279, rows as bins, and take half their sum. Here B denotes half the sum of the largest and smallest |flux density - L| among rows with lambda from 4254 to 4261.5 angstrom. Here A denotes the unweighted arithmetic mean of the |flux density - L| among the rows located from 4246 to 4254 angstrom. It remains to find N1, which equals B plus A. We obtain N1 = 60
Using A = 20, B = 40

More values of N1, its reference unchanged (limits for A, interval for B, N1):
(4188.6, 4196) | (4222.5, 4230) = 61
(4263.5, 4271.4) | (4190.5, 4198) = 59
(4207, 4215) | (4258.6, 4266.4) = 60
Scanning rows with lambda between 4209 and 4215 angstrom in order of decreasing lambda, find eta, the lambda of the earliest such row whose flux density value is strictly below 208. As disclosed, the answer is 4214.21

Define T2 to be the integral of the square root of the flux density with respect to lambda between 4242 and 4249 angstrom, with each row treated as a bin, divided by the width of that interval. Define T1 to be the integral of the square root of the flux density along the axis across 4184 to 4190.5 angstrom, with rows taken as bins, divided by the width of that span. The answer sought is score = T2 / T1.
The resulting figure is 1.06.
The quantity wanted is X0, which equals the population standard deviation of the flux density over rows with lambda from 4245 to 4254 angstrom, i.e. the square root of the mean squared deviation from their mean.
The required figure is 27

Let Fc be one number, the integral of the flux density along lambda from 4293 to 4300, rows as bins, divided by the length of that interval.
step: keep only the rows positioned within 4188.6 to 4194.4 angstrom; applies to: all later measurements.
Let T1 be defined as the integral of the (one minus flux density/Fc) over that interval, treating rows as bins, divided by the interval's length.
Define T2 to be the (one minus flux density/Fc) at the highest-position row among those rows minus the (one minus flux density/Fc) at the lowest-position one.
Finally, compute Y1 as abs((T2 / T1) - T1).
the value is 2.3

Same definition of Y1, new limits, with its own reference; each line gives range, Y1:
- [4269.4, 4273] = 9.1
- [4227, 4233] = 0.7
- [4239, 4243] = 0.6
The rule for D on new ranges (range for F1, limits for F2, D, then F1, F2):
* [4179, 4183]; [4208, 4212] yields 3.92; 818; 869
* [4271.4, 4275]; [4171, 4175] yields 3.10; 788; 810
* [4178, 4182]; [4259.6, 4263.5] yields 5.05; 830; 985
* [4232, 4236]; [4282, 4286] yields 4.82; 924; 1047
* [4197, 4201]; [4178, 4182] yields 3.12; 807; 830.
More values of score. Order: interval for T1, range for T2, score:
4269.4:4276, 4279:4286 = 1.04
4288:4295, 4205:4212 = 0.96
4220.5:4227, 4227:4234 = 0.97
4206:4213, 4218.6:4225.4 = 1.06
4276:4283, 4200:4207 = 0.93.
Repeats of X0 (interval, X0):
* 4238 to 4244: 29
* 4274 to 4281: 30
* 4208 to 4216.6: 21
